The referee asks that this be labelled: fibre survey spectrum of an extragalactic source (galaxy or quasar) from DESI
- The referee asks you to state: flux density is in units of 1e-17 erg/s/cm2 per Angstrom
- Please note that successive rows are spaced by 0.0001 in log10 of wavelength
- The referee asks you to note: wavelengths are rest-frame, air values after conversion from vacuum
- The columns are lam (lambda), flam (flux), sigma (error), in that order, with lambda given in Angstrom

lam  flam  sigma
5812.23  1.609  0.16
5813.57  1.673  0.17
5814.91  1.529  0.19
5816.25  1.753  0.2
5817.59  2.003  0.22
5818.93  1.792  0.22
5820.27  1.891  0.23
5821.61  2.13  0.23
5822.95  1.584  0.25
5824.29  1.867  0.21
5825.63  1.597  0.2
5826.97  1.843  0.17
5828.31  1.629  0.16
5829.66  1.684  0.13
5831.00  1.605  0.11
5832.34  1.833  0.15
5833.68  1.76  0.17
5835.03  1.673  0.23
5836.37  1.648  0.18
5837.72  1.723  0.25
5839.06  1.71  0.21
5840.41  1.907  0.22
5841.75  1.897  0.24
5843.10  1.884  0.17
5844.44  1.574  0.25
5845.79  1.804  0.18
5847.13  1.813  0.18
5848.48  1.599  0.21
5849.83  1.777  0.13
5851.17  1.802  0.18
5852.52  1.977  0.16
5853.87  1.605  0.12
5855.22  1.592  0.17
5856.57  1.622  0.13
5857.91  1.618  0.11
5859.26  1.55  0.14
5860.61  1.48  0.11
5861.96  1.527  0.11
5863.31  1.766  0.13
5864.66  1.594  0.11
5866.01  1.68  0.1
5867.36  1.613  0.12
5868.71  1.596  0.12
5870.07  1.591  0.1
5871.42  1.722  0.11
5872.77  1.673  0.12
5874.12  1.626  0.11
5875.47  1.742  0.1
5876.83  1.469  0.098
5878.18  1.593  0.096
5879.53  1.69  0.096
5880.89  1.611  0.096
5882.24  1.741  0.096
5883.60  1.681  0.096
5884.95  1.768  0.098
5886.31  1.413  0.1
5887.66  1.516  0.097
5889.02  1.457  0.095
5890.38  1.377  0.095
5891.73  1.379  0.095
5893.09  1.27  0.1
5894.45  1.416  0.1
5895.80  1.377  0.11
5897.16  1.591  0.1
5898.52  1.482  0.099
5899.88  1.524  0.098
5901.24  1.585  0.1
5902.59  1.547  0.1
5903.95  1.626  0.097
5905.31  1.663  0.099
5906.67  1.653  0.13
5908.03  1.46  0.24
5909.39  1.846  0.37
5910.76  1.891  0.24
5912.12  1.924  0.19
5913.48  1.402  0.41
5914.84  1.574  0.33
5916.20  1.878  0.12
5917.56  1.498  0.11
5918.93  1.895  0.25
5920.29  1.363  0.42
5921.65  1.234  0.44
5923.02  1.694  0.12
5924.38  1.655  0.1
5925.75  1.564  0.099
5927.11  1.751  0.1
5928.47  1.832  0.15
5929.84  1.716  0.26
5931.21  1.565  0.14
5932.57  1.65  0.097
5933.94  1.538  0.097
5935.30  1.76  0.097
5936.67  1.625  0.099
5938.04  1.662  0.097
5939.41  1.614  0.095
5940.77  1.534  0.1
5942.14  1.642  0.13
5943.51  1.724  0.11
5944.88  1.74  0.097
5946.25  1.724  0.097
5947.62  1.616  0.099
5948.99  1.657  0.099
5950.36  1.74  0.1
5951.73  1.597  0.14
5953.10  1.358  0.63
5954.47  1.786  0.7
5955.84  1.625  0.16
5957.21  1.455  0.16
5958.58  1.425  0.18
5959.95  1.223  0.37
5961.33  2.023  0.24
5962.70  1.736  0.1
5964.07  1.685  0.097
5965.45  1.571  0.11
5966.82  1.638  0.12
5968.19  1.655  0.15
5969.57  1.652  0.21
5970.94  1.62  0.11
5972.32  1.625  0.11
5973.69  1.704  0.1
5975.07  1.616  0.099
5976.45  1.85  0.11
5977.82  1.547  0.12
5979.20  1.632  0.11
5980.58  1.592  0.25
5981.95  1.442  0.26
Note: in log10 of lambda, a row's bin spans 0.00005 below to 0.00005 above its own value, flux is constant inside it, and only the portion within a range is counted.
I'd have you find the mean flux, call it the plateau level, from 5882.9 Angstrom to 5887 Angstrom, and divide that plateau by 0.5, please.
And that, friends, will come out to 3.24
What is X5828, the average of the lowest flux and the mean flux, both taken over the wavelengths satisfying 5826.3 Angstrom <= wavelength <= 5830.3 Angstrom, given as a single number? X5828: 1.67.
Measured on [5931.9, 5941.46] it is 1.58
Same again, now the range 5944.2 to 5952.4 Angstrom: 1.64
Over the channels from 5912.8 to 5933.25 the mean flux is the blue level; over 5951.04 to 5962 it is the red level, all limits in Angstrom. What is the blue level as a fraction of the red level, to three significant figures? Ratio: 1.04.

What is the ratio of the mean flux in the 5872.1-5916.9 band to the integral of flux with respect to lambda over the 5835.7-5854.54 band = 0.048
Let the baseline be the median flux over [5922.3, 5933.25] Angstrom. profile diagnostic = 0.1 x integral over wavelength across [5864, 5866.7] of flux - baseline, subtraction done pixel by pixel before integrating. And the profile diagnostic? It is -0.0101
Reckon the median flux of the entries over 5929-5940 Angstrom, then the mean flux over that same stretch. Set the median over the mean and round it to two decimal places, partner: 1.00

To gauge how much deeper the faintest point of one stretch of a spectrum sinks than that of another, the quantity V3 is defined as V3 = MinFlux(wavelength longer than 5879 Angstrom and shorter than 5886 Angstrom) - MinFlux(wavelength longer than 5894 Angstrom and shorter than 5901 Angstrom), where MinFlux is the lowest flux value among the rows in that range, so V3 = 0.23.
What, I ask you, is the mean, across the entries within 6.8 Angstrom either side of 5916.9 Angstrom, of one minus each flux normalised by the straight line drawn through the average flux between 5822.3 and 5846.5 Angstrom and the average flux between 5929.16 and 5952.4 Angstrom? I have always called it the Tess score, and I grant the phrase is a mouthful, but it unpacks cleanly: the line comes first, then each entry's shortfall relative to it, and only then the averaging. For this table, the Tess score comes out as 0.022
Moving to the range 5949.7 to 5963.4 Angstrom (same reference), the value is 0.027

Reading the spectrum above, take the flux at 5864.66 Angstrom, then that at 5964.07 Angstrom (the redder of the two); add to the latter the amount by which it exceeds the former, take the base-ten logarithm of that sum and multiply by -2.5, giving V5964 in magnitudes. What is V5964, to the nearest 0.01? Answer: -0.62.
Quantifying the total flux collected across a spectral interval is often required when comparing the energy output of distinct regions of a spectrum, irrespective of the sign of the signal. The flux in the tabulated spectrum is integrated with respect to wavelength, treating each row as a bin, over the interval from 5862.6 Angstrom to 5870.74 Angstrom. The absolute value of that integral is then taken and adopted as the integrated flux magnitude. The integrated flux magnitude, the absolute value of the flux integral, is 13.3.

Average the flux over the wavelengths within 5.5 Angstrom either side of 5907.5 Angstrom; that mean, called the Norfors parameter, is 1.70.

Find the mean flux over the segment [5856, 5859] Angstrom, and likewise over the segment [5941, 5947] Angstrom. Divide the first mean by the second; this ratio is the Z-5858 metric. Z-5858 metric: 0.95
